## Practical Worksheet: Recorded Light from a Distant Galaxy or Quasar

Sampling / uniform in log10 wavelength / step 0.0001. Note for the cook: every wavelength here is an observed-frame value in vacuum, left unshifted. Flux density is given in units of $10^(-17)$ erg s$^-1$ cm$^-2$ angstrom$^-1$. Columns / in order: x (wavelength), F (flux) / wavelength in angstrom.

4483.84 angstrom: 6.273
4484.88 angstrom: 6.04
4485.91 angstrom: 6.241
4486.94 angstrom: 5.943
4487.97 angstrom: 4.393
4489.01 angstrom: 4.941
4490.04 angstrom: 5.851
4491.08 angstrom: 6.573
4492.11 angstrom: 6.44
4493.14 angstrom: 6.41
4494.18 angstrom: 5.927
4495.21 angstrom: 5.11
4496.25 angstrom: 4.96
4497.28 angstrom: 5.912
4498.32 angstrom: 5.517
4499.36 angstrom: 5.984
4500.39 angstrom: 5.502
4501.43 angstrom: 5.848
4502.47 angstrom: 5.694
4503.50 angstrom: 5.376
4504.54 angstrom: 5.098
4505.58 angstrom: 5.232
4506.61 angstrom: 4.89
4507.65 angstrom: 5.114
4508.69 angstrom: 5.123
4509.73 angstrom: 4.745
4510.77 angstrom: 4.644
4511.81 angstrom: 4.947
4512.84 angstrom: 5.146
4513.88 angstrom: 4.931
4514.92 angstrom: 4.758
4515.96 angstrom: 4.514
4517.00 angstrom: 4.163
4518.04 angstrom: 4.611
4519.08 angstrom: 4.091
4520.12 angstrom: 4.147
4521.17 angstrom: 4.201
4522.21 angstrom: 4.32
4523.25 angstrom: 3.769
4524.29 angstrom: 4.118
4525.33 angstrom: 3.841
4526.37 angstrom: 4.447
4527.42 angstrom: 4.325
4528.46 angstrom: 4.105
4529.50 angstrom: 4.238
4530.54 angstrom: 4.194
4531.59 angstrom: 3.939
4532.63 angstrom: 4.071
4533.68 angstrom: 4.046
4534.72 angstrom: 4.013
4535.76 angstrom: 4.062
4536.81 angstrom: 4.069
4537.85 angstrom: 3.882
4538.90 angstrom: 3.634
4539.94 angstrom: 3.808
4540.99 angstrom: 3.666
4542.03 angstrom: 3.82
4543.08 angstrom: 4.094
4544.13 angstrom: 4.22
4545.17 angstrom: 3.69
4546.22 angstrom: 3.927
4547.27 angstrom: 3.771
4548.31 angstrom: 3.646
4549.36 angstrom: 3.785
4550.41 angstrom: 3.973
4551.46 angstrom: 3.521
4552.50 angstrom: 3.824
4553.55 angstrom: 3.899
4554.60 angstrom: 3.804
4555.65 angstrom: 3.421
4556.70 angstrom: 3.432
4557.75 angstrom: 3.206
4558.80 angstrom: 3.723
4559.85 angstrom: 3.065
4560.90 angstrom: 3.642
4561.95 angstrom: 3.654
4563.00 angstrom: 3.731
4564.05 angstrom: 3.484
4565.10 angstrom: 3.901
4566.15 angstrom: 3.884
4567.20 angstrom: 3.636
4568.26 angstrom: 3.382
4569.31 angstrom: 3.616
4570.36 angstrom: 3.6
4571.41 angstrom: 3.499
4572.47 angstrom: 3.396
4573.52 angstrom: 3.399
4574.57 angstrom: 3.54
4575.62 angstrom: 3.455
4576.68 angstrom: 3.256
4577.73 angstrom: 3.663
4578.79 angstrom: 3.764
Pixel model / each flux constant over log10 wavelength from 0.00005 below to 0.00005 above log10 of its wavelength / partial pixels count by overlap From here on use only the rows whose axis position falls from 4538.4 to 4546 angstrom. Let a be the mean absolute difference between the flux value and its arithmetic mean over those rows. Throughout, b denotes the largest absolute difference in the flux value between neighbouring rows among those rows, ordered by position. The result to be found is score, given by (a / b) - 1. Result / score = -0.67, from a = 0.18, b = 0.53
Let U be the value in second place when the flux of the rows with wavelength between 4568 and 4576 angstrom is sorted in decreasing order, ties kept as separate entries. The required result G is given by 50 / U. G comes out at 13.9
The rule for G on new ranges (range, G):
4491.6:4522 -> 7.8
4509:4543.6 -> 10.1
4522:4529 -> 11.6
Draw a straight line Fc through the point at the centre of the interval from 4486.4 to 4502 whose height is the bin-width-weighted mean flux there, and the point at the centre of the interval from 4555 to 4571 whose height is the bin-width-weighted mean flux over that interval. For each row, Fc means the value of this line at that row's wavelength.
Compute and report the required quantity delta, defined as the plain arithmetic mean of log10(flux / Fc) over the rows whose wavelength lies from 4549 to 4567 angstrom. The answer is -0.010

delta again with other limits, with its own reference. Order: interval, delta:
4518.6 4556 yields -0.041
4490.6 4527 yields -0.021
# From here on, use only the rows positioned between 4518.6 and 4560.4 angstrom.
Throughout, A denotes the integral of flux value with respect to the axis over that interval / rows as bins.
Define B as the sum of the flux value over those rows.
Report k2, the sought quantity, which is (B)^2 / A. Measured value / 149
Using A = 163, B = 156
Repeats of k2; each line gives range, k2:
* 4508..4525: 68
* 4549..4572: 76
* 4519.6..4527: 27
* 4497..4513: 85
